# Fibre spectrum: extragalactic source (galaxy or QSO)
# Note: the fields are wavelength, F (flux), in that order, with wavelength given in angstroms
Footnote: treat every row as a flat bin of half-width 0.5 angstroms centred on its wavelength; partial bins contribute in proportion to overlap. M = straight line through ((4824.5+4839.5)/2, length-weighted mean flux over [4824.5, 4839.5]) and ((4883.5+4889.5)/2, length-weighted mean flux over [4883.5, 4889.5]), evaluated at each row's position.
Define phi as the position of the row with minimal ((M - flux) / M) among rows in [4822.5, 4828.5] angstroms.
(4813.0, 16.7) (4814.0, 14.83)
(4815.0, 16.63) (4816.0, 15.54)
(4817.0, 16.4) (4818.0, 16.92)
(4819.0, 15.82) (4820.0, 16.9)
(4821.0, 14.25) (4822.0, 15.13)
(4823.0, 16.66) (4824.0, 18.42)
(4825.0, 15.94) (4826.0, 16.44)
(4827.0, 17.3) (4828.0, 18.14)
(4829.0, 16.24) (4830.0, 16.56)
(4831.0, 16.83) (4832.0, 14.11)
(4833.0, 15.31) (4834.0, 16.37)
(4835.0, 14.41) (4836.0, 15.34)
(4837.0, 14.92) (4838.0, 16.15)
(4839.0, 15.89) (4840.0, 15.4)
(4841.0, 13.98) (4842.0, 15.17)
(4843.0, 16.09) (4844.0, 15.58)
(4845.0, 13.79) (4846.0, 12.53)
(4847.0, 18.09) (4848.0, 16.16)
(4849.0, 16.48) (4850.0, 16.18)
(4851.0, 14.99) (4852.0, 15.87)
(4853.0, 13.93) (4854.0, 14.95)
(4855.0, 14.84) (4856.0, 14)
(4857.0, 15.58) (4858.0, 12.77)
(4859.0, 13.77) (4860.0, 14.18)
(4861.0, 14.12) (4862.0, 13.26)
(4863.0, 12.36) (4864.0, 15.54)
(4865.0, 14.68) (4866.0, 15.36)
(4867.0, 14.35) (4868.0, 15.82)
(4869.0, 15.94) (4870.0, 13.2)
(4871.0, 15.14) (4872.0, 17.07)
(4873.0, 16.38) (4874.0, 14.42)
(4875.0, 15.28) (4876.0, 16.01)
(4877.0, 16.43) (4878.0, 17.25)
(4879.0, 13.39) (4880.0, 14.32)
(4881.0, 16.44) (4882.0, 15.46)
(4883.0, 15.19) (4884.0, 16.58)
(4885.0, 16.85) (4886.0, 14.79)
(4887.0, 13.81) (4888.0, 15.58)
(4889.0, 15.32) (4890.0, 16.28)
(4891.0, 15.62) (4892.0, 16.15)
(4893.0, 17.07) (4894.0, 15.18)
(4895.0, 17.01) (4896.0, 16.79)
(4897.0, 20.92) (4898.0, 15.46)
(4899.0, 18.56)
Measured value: 4824.0 angstroms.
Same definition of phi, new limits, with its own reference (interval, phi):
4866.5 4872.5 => 4872.0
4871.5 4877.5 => 4872.0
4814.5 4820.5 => 4818.0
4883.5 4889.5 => 4885.0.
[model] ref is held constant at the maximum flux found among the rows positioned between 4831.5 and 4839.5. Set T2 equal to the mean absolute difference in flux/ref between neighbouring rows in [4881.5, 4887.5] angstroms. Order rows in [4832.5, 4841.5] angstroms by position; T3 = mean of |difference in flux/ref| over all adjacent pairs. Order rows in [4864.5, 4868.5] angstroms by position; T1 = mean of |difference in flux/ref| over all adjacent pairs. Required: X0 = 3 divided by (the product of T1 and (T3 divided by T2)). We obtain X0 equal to 48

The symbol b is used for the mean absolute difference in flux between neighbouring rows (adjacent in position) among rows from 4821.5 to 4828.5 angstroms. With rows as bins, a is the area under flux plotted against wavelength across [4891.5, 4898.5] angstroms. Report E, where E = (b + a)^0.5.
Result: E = 11.0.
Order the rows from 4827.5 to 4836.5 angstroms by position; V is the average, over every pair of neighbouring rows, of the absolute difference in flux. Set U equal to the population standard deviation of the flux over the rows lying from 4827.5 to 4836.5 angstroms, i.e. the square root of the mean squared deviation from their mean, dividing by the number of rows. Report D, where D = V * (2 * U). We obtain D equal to 3.1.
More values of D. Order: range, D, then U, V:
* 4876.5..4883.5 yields 3.7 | 1.24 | 1.5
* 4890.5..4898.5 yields 7.3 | 1.71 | 2.1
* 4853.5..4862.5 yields 1.6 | 0.82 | 1.0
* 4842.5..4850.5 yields 5.3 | 1.60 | 1.7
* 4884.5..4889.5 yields 2.5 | 1.00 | 1.3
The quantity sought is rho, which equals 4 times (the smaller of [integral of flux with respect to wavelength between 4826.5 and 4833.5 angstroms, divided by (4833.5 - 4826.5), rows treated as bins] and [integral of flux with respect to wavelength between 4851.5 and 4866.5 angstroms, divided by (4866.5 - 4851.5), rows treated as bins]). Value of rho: 57.4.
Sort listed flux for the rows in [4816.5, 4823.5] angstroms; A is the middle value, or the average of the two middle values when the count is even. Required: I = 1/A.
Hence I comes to 0.0610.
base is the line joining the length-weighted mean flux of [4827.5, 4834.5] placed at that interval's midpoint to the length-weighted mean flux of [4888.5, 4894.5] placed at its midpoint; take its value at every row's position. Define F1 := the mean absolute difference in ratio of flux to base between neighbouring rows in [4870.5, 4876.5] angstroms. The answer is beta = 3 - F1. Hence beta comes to 2.92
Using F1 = 0.077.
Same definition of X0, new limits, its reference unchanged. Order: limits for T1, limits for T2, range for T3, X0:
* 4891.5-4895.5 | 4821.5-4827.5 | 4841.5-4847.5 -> 23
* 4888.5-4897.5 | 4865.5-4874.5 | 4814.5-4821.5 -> 43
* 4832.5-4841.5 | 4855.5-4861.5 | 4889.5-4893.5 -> 84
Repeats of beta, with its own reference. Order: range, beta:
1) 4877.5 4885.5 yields 2.91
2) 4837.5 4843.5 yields 2.95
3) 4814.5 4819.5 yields 2.95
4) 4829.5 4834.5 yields 2.92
